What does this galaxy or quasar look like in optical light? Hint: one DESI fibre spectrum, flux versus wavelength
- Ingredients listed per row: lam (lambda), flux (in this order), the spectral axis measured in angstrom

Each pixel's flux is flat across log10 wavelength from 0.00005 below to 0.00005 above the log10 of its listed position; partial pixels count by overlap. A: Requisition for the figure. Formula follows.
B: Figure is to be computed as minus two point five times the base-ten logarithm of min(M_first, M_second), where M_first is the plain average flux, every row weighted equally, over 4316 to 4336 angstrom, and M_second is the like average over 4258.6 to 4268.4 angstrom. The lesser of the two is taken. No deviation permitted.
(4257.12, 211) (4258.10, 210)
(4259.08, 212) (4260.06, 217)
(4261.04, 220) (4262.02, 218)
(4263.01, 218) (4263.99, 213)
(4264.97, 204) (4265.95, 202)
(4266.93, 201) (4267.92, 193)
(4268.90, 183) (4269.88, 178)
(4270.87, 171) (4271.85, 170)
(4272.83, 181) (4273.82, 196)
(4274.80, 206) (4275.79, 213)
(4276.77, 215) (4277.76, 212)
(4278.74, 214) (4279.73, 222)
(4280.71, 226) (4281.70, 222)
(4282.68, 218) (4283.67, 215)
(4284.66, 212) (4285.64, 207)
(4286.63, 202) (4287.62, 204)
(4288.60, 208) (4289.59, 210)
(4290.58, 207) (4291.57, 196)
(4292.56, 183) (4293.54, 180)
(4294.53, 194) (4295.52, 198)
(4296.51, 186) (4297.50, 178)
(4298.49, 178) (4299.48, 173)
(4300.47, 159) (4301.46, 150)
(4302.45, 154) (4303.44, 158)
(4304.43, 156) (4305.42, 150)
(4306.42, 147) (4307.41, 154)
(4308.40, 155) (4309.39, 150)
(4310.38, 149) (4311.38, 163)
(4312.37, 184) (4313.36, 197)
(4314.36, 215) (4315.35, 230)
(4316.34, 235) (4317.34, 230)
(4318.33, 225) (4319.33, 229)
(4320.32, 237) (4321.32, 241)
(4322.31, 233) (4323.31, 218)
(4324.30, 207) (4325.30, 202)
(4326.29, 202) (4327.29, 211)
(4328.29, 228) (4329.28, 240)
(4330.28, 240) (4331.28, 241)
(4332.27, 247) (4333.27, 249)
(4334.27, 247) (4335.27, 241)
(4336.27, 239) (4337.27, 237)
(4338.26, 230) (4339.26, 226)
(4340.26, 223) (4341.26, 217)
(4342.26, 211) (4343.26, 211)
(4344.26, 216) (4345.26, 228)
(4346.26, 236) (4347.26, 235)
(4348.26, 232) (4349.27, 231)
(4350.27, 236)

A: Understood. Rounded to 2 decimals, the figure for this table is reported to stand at -5.80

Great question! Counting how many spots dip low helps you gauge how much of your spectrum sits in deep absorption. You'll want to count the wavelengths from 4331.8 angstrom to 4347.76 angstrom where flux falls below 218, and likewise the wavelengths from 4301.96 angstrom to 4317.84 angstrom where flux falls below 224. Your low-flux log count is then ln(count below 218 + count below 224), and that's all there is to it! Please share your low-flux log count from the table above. 2.83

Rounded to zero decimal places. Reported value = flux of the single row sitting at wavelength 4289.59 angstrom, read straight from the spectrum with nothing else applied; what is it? 210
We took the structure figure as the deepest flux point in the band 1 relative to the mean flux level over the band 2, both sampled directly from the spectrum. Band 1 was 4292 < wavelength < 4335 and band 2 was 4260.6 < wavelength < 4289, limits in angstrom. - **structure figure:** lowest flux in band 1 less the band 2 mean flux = -58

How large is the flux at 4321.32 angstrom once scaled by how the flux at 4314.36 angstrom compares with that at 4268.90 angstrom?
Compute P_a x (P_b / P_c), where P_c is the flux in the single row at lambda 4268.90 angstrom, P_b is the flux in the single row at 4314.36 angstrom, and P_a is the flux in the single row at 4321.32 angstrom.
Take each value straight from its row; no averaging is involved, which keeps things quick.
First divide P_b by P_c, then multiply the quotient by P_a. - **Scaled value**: 283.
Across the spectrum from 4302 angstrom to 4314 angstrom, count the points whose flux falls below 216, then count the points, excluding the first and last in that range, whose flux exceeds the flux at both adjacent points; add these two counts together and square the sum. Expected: 196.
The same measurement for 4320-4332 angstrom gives 25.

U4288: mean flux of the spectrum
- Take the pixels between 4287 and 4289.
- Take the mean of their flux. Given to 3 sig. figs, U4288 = 206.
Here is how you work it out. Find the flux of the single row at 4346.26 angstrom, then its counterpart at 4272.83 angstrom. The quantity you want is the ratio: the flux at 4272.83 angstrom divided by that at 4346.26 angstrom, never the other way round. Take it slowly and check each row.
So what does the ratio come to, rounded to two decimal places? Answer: 0.77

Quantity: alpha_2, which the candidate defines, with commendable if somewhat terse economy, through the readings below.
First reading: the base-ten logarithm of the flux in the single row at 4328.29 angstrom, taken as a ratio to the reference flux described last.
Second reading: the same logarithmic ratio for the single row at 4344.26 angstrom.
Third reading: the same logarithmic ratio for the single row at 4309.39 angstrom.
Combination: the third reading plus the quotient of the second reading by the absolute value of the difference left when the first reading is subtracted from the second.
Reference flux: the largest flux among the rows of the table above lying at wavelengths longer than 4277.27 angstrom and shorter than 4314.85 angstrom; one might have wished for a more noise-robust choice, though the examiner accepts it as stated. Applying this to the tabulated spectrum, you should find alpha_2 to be -1.0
